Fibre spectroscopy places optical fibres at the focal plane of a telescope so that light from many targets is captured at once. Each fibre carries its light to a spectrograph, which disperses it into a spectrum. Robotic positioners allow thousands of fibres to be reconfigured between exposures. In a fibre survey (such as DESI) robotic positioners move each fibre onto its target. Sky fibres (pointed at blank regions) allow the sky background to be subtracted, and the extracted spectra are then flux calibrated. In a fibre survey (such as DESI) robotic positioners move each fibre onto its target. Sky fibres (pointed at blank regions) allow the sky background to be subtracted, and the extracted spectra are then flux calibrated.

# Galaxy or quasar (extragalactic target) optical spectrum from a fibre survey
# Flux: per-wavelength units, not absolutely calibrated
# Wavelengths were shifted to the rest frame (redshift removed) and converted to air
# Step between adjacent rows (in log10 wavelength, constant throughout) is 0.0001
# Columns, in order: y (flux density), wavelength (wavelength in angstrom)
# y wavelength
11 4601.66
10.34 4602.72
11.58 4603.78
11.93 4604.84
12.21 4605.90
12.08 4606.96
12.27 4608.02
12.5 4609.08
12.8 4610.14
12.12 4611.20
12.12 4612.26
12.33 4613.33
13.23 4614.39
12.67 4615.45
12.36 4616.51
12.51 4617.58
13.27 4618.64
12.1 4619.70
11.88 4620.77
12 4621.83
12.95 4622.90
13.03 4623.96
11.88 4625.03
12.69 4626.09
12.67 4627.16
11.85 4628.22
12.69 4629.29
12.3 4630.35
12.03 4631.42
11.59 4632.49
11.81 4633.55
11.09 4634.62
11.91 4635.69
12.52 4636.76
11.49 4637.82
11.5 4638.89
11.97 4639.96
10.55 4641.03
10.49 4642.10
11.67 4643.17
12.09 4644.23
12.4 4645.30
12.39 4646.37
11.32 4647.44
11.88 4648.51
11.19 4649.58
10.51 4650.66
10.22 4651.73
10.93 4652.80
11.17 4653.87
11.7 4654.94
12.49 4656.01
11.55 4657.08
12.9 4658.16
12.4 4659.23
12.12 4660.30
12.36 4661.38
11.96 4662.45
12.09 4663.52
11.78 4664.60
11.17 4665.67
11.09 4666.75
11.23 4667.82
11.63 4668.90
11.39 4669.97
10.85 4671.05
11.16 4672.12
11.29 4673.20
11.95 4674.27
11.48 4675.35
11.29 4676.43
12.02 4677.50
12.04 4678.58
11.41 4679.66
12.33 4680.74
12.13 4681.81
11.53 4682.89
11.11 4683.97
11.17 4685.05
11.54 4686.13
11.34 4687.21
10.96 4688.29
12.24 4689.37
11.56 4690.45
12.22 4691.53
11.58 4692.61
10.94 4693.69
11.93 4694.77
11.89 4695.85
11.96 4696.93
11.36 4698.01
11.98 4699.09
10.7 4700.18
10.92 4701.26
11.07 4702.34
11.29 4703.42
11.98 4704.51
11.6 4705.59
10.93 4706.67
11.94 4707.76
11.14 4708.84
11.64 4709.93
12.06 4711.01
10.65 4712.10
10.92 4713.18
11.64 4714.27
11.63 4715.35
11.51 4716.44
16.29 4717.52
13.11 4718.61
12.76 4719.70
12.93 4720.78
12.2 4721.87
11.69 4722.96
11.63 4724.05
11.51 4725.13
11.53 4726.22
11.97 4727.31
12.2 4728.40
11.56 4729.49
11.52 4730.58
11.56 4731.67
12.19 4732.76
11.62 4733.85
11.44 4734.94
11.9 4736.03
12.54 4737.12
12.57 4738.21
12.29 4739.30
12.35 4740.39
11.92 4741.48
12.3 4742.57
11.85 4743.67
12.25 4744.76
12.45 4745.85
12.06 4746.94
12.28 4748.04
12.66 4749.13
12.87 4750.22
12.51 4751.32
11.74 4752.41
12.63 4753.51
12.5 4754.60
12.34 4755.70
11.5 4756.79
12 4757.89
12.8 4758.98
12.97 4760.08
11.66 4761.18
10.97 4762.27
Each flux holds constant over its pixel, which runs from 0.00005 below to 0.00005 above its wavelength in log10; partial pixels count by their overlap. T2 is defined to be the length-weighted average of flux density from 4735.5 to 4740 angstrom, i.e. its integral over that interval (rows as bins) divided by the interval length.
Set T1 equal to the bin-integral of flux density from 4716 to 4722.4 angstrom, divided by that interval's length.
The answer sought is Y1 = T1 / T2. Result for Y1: 1.07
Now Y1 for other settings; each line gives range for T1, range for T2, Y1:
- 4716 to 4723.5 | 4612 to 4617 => 1.03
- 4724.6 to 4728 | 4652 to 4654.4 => 1.06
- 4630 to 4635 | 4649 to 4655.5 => 1.07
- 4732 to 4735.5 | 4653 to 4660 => 0.98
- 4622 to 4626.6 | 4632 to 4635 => 1.09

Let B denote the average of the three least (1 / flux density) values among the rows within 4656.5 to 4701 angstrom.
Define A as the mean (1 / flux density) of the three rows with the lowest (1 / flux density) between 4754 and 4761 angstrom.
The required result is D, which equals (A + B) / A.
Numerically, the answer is 2.02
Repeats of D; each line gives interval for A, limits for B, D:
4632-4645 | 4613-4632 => 1.93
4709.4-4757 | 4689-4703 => 2.15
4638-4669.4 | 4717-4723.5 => 1.90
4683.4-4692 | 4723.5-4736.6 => 1.99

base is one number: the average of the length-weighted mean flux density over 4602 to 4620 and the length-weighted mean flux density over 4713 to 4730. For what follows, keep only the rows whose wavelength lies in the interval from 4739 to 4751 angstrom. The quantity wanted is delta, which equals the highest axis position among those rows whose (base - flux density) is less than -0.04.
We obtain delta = 4750.22 angstrom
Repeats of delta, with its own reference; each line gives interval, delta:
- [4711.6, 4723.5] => 4720.78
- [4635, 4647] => 4646.37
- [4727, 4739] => 4738.21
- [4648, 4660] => 4659.23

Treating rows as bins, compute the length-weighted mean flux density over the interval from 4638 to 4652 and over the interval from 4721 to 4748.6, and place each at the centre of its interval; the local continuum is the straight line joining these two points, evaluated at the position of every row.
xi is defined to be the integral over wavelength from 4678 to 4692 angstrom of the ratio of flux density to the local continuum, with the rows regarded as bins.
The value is 14.0 angstrom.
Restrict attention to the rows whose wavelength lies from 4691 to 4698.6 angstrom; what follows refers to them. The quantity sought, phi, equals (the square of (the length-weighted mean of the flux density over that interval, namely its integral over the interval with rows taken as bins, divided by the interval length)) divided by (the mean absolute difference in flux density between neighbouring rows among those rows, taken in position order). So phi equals 276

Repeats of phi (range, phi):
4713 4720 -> 104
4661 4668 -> 490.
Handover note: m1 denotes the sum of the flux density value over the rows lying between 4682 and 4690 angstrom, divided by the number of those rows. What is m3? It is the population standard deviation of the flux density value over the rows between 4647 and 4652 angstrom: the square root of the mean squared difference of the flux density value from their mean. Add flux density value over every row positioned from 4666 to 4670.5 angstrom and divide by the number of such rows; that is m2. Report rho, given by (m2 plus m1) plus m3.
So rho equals 23.3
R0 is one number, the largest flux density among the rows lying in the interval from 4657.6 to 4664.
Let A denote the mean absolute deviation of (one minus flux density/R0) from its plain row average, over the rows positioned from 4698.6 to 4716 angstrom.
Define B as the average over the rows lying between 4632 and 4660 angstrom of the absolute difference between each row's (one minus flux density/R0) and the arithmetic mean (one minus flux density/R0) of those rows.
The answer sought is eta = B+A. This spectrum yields 0.077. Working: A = 0.033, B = 0.043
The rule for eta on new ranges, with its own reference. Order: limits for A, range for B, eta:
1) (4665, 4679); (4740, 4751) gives 0.041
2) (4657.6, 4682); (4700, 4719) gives 0.093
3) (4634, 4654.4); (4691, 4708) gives 0.078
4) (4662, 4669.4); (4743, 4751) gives 0.048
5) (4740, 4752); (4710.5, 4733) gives 0.072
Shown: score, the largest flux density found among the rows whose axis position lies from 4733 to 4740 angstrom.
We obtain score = 12.57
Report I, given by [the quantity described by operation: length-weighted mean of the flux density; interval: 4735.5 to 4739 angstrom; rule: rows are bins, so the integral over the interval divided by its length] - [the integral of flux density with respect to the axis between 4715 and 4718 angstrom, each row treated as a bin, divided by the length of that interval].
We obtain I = -0.8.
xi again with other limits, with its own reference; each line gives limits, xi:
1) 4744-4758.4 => 14.6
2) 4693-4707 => 13.6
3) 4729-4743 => 14.0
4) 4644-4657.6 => 13.7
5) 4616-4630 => 15.5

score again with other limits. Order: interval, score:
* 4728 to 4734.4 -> 12.2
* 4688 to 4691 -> 12.24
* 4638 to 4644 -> 11.97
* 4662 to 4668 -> 12.09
